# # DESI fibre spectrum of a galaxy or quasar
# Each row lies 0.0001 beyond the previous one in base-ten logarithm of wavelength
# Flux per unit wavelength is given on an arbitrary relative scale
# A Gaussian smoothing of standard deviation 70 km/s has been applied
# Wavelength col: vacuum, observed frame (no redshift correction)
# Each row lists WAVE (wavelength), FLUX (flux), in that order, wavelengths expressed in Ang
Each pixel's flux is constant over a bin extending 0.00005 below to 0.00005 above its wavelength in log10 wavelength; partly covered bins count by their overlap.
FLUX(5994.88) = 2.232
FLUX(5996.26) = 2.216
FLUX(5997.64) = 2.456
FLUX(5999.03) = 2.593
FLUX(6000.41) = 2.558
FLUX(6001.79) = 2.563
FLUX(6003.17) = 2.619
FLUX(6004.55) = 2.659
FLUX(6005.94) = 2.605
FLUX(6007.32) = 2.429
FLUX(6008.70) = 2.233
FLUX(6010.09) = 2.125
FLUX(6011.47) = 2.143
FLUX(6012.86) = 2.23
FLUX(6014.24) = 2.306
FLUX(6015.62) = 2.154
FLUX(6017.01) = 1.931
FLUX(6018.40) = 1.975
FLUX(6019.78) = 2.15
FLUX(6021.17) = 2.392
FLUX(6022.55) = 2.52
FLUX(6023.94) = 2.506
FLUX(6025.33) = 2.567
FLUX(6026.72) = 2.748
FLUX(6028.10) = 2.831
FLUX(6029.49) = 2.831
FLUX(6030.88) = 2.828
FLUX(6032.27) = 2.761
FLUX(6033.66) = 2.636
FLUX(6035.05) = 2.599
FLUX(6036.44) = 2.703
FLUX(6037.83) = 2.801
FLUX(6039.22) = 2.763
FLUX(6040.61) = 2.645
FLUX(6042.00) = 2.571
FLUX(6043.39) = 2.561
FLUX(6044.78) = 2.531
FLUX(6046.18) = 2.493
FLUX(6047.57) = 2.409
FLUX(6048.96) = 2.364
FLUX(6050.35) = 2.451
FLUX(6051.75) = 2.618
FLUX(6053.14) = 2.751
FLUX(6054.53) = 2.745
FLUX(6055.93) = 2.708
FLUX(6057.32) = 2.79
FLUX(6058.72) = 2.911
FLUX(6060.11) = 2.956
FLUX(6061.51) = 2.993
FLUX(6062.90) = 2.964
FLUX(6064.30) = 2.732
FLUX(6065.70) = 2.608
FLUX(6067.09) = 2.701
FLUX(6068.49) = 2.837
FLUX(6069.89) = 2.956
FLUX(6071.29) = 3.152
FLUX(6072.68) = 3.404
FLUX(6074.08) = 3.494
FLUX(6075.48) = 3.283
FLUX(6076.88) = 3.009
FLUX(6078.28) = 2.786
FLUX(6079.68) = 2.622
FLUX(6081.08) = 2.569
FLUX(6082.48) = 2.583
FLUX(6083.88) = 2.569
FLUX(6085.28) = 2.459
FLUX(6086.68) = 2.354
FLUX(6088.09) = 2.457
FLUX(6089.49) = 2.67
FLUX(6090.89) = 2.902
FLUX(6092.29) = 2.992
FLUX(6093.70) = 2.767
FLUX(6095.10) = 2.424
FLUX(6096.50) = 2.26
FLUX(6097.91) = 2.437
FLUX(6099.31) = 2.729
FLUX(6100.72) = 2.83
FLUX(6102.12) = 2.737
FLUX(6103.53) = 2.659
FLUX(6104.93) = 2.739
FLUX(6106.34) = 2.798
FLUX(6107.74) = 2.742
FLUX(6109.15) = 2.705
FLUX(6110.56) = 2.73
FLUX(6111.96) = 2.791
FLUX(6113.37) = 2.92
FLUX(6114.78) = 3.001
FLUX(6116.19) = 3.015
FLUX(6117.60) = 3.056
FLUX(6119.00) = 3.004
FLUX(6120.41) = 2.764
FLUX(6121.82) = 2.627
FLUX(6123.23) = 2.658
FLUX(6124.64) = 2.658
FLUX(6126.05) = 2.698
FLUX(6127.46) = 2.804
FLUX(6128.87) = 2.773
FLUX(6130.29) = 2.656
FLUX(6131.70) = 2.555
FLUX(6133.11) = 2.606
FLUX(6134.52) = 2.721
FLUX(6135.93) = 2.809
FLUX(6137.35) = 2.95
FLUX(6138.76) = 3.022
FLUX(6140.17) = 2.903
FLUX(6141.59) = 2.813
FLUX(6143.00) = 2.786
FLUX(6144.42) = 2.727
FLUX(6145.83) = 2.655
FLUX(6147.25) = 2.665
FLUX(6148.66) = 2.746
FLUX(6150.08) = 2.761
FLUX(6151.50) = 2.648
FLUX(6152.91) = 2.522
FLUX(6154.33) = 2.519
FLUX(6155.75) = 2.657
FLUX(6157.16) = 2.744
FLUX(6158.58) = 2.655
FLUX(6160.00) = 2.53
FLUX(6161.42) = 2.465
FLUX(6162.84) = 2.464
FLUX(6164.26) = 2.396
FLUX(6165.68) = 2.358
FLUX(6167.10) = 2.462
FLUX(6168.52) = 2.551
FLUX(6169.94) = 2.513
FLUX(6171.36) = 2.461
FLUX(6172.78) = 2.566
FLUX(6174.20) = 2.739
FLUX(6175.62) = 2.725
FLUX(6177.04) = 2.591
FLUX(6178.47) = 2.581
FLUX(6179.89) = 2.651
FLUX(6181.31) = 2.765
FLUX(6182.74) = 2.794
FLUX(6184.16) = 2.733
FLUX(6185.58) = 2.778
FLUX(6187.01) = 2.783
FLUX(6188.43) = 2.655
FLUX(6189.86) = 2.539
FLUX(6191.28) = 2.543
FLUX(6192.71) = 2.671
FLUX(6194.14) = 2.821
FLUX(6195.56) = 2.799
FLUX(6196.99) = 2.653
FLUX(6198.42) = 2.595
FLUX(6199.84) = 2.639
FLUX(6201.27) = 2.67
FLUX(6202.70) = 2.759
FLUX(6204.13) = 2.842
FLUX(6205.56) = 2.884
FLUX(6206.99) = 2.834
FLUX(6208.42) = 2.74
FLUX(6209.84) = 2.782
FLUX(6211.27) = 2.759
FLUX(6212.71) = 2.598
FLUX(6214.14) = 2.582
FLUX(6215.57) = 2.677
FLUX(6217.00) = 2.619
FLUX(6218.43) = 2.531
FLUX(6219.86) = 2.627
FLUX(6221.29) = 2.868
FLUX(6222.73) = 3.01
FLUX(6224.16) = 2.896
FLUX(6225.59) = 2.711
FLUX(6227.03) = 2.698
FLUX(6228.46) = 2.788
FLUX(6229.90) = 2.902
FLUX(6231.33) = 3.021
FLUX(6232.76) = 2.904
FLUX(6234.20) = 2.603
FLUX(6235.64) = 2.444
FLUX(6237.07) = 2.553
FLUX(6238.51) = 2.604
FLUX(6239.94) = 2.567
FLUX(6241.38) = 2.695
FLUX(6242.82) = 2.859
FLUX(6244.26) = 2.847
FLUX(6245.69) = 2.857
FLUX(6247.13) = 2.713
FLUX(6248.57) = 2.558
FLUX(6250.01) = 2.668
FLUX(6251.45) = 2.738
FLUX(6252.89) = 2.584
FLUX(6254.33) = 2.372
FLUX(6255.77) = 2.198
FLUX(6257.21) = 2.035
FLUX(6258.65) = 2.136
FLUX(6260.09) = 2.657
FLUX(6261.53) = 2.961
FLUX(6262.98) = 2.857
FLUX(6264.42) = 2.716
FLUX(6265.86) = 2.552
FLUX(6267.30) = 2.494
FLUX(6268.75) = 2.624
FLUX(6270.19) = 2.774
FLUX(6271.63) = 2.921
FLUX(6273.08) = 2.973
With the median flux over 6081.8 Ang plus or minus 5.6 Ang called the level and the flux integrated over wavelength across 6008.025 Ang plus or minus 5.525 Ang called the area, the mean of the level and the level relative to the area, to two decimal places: 1.34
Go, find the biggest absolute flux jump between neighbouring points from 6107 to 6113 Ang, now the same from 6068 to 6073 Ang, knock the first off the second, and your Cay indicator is 0.19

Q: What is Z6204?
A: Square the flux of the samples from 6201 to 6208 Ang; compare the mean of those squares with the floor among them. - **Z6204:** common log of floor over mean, -0.04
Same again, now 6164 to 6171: -0.04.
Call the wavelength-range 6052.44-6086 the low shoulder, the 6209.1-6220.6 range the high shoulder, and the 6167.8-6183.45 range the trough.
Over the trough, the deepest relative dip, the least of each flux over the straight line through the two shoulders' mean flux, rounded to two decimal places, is 0.91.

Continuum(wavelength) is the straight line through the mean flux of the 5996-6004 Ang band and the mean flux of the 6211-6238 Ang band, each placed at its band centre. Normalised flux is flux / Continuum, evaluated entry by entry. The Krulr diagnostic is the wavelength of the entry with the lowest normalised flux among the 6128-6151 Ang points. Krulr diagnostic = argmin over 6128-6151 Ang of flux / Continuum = 6131.70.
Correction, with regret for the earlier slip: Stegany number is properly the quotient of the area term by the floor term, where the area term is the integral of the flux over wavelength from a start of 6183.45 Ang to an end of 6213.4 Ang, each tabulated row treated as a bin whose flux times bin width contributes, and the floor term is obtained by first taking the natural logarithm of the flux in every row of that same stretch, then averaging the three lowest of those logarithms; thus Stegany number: 87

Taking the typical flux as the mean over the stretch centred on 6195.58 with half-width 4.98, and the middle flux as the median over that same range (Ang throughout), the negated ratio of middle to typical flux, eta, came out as -0.99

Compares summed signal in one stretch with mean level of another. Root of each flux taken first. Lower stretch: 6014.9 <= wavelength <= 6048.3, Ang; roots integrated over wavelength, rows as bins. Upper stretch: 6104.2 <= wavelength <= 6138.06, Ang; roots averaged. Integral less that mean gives 51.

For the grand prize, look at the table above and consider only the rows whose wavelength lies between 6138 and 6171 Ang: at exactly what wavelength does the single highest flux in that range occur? 6138.76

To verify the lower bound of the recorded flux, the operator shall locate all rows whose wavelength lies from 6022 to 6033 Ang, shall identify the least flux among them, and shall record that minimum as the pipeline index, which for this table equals 2.506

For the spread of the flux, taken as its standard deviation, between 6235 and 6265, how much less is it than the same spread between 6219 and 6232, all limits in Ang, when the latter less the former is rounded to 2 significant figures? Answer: -0.11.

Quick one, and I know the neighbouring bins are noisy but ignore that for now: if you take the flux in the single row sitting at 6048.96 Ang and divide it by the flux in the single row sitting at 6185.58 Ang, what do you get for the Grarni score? 0.85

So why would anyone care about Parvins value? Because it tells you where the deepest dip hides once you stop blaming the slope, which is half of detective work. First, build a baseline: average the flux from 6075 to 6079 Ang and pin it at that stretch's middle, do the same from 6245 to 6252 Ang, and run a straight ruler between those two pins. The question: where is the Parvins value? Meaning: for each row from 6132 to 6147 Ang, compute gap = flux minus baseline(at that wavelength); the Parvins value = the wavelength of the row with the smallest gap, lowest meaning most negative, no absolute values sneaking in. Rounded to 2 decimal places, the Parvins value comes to 6133.11 Ang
